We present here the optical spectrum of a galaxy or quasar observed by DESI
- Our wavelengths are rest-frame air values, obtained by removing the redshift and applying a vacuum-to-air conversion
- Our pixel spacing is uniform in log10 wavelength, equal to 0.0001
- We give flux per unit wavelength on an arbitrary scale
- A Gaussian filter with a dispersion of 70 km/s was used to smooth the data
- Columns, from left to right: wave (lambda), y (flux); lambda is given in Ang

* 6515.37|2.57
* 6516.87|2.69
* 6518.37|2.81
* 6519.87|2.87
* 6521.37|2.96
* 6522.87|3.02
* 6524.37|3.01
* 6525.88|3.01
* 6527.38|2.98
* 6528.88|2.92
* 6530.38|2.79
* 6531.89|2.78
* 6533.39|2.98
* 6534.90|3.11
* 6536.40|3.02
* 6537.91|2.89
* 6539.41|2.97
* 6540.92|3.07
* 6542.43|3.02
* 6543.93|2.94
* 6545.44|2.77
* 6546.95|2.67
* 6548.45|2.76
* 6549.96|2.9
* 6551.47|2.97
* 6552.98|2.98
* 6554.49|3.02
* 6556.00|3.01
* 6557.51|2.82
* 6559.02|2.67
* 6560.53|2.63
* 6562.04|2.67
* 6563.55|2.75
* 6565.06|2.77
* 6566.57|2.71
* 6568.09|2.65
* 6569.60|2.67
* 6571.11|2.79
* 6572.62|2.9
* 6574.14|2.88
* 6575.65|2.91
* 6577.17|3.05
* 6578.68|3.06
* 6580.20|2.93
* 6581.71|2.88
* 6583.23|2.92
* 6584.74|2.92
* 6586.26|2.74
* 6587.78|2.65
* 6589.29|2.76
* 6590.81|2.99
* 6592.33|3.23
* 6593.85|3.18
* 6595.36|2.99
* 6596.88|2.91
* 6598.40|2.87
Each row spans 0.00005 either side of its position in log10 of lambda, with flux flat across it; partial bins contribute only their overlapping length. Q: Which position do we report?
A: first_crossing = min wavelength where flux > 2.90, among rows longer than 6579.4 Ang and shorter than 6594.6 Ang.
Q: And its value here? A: 6580.20 Ang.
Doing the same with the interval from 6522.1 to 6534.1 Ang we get 6522.87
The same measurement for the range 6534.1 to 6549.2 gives 6534.90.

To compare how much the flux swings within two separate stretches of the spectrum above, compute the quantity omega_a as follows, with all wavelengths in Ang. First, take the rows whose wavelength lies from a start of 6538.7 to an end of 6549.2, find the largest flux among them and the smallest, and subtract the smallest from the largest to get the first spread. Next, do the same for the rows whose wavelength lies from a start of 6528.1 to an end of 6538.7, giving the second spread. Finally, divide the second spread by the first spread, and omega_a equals 0.8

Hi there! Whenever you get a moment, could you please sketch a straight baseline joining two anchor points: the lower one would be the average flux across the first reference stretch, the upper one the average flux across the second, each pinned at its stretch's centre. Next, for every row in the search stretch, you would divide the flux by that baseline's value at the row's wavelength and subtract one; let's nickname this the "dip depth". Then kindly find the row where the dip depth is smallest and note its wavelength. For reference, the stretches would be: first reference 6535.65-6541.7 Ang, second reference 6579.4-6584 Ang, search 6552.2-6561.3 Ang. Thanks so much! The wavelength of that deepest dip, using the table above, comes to 6560.53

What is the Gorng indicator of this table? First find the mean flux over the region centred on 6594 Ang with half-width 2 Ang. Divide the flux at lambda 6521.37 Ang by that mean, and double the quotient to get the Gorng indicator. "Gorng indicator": 1.89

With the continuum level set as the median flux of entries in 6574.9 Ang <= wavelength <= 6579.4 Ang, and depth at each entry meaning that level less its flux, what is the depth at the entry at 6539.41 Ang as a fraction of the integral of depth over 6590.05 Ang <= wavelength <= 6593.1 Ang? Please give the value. -0.44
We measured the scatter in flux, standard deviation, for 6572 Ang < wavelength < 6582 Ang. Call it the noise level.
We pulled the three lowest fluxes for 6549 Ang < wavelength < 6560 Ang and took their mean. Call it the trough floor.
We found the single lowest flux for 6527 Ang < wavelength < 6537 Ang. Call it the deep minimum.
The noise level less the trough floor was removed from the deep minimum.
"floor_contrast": 5.50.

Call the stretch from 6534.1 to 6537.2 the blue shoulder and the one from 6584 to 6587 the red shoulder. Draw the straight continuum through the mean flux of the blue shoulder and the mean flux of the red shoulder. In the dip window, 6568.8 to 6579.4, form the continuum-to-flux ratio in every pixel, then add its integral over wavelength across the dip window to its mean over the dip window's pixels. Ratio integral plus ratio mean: 11.6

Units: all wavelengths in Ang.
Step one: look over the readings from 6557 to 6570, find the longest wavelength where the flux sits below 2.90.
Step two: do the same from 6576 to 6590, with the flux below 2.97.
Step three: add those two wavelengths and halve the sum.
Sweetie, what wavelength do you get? 6579.4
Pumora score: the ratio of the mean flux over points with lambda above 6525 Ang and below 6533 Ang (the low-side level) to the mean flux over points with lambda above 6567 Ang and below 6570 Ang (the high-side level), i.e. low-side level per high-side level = 1.09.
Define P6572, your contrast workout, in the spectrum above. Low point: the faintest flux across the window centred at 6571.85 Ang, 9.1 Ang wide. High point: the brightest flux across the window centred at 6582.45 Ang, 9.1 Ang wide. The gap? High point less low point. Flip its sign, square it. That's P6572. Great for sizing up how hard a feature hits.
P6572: 0.17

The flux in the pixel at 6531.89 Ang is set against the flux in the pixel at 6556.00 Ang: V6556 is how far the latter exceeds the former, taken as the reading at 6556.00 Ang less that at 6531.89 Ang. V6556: 0.23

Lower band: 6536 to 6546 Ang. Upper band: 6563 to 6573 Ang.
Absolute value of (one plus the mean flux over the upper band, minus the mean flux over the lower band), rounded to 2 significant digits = 0.79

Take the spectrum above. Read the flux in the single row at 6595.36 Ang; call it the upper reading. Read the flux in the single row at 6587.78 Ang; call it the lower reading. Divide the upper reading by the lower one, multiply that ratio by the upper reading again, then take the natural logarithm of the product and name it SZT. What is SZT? 1.22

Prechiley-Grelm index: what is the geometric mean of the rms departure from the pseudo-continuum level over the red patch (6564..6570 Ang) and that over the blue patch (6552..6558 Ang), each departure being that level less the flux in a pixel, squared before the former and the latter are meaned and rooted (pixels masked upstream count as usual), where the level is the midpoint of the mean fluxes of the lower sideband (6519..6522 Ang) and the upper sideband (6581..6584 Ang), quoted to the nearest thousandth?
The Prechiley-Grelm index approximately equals 0.142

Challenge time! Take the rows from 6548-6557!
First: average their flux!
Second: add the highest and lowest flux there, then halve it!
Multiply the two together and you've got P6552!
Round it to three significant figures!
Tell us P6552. 8.50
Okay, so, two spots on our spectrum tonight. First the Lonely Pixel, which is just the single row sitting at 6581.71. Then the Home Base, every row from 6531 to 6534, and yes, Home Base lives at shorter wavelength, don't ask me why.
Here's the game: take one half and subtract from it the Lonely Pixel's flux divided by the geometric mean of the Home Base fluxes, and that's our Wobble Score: -0.50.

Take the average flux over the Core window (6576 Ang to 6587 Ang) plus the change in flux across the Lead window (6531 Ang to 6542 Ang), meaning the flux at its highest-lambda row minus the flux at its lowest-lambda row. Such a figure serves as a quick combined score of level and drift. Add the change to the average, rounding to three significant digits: 3.22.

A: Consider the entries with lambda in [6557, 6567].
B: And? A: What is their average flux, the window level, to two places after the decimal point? 2.72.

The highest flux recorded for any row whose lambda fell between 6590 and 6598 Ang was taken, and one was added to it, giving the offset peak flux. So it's 4.23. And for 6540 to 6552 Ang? 4.07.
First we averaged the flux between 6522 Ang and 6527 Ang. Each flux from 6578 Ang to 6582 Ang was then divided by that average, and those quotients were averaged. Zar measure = 0.98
